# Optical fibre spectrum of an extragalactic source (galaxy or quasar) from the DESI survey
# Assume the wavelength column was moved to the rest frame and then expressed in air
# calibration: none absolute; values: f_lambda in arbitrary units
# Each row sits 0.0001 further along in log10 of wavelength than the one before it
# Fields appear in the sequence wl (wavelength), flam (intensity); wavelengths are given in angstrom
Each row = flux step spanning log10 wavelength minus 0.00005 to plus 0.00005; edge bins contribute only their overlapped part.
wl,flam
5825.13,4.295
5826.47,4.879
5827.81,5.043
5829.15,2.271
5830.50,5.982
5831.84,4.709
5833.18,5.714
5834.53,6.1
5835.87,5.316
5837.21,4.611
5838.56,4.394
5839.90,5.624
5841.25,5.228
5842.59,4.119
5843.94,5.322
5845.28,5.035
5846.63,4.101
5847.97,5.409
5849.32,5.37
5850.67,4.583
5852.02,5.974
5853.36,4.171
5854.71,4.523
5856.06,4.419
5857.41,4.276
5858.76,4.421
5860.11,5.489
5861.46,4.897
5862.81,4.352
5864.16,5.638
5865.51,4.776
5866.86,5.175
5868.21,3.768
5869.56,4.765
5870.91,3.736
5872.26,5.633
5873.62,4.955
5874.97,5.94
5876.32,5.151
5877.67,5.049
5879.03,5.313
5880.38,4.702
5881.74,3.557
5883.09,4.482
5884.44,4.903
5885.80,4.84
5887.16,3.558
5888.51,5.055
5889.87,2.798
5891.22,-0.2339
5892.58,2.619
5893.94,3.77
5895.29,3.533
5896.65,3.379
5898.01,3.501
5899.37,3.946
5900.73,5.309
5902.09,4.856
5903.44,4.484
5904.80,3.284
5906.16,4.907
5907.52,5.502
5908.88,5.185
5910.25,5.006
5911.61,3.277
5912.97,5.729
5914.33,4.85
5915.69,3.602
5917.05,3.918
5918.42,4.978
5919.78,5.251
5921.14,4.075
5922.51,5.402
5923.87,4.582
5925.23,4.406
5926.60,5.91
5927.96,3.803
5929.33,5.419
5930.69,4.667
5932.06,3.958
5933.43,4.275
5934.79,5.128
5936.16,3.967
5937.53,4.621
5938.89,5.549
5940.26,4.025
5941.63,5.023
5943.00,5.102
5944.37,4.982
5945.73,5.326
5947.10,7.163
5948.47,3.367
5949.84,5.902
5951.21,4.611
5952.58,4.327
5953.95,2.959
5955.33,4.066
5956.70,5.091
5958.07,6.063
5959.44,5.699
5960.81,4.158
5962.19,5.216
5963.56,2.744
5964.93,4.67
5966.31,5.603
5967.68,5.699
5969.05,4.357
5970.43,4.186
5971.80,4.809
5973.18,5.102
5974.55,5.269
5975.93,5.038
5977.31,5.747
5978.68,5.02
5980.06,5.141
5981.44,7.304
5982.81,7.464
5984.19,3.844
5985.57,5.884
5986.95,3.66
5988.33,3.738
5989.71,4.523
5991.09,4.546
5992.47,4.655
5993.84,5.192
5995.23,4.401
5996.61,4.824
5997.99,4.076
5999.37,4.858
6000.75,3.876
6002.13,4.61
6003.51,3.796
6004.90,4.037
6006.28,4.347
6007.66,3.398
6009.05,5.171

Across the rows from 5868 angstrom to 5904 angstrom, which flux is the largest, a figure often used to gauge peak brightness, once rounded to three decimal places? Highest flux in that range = 5.940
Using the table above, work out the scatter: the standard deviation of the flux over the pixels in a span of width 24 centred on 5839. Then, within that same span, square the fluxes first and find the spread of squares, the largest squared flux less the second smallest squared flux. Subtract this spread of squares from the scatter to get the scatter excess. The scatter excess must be -20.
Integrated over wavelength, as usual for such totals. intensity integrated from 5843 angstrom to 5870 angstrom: 130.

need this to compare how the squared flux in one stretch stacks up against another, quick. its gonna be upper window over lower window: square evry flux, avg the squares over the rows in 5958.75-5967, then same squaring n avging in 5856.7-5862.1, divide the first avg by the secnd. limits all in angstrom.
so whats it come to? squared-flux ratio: 1.00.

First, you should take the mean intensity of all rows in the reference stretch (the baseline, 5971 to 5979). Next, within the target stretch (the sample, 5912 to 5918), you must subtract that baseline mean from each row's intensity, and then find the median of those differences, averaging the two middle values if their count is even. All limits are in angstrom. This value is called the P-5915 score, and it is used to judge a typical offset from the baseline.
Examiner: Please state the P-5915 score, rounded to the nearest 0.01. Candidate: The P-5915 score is -0.78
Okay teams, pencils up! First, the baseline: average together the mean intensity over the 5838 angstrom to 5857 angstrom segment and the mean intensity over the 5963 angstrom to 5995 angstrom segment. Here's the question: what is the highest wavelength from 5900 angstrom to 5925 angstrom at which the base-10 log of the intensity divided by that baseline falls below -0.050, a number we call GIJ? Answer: 5921.14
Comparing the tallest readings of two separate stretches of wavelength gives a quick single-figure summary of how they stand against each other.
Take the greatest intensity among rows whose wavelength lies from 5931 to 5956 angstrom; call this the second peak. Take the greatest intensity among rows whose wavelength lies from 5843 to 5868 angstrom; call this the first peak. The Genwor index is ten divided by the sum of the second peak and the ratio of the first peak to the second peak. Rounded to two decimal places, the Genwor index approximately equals 1.25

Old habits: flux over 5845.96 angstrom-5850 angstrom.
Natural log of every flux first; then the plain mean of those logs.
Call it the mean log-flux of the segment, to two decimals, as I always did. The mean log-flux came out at 1.59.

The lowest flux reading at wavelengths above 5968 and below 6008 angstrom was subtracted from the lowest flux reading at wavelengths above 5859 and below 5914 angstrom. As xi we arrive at -3.6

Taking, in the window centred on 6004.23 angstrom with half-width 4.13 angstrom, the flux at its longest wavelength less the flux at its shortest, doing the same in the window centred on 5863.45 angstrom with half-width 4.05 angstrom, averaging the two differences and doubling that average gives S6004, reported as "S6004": -1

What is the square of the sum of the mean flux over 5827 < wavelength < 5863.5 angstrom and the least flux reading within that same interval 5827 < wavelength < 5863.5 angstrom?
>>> 51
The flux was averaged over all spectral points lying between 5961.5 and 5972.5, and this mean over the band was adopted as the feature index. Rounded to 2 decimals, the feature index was 4.66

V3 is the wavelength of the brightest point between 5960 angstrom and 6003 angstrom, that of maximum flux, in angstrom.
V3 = 5982.81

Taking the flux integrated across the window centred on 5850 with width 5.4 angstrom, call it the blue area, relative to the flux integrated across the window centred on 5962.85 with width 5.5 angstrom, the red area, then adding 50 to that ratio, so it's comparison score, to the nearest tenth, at 51.2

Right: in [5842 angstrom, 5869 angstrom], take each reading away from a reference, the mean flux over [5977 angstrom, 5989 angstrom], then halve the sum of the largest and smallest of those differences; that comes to 0.4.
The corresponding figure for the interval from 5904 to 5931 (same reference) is 0.7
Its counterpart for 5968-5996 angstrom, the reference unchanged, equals -0.3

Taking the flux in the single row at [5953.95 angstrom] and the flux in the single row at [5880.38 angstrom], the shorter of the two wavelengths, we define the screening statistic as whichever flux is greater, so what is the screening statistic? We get 4.7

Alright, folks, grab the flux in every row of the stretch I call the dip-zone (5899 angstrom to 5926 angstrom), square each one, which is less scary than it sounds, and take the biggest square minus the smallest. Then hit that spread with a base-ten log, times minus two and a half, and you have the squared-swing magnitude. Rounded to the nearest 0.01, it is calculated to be -3.36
